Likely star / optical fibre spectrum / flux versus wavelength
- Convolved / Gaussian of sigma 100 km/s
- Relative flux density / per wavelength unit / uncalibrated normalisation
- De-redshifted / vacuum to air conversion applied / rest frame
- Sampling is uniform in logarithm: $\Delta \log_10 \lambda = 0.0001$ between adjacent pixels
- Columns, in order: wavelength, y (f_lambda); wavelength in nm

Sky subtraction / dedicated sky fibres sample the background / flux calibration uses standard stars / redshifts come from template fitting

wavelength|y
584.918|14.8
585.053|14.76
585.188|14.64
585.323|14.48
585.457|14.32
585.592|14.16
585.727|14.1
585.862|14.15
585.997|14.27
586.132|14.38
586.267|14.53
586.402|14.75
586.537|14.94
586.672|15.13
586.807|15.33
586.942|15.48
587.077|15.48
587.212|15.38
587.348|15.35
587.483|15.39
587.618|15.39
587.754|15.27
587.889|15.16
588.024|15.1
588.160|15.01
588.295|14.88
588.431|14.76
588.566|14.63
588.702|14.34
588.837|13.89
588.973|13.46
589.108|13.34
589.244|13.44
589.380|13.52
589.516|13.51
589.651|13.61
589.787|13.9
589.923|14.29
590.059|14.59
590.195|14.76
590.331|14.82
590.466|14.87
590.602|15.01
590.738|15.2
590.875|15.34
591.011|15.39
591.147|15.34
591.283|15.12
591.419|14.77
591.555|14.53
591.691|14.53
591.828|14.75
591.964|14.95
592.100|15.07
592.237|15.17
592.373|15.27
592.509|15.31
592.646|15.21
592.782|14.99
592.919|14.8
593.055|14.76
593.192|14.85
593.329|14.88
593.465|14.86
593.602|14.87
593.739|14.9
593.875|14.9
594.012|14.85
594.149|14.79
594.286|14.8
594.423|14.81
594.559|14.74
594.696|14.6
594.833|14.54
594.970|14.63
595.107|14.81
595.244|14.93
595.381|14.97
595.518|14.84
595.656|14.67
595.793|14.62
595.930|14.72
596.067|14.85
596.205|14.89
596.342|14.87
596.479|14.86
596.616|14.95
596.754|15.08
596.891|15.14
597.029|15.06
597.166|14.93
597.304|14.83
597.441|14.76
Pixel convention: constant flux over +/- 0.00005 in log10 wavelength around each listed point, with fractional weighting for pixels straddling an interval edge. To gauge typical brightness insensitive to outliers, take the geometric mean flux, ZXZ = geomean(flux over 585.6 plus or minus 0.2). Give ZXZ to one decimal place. 14.2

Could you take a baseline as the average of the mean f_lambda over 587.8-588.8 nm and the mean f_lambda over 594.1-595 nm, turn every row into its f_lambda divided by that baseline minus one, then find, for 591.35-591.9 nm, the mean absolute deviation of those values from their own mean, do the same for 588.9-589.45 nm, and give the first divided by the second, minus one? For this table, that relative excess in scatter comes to 1.30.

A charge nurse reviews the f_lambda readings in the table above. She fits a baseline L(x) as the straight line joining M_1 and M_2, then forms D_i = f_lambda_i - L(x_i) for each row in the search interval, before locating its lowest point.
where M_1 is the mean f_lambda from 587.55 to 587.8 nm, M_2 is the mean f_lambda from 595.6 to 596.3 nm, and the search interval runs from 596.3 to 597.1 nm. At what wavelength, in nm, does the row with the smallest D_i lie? 596.479 nm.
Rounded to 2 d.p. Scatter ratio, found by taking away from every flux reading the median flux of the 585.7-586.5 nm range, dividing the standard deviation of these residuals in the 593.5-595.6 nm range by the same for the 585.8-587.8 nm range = 0.26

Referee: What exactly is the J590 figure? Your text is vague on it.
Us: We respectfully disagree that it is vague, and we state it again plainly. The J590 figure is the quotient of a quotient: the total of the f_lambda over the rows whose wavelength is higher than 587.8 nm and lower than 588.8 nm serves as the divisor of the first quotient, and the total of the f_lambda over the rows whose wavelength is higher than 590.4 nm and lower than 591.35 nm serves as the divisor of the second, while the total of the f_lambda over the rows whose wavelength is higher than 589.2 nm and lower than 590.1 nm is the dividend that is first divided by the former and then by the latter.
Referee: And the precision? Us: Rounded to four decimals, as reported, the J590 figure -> 0.0088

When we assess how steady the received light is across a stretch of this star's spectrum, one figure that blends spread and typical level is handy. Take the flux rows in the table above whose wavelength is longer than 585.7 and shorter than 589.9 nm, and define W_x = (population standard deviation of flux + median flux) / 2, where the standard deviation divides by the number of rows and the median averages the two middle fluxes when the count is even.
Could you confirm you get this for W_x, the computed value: 7.73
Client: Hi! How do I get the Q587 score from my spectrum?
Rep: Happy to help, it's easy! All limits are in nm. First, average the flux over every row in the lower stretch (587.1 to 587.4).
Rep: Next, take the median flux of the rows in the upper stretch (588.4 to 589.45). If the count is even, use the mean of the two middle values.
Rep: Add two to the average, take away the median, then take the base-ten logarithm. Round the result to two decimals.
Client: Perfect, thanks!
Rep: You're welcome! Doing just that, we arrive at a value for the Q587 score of 0.56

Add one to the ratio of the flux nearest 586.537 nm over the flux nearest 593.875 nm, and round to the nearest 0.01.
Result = 2.00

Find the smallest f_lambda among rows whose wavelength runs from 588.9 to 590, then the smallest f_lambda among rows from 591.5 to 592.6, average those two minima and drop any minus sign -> 13.9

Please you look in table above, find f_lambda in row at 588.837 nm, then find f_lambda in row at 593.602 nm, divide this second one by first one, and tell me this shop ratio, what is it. 1.07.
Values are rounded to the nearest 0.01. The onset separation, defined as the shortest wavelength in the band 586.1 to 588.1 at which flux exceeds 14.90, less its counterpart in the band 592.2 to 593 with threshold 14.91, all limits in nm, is -5.70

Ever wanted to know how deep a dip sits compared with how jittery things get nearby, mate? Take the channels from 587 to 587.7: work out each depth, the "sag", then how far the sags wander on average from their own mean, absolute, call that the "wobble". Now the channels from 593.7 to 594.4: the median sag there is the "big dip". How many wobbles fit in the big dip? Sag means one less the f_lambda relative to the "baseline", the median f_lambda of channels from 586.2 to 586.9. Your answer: 2.7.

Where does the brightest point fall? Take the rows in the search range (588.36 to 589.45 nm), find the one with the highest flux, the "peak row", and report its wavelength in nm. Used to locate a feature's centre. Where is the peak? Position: 588.431 nm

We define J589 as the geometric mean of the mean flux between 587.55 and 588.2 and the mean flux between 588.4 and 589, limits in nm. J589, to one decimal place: 14.7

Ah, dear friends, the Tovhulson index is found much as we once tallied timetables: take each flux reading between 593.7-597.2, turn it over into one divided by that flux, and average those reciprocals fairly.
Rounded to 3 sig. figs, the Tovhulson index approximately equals 0.0674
